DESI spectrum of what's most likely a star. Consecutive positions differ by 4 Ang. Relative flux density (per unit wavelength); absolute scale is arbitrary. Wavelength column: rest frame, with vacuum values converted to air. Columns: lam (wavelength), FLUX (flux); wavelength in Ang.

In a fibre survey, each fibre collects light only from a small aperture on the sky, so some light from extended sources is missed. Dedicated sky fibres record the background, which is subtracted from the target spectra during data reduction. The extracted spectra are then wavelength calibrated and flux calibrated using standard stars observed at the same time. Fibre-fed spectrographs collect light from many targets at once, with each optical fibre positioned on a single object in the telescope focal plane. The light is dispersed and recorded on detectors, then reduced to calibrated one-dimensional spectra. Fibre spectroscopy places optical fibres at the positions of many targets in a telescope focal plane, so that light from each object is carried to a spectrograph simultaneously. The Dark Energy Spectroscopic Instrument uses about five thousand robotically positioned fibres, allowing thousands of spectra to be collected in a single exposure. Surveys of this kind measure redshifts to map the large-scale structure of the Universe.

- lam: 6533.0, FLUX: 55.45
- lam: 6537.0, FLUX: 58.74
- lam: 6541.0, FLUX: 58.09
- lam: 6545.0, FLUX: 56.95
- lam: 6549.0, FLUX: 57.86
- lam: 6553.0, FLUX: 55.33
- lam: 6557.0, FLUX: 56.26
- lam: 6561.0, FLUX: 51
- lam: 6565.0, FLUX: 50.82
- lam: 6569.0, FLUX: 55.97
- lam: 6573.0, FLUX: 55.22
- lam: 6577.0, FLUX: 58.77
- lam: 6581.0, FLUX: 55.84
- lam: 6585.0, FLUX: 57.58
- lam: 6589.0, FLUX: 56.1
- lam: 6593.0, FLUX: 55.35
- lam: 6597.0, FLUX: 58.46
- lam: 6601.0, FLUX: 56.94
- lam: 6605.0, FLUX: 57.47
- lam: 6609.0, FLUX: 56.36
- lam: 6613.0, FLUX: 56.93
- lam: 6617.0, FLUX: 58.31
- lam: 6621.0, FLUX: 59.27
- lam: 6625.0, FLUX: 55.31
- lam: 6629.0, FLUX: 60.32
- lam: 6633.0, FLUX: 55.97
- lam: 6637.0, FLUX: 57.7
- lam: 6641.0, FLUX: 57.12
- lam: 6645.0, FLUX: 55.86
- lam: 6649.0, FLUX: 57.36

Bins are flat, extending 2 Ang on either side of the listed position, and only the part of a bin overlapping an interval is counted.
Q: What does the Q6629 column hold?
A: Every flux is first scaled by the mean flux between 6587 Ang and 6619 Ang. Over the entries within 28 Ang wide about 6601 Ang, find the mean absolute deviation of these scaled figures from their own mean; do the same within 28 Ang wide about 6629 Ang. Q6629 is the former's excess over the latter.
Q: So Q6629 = -0.011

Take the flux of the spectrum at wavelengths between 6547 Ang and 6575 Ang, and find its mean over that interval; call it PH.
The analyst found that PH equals 54.6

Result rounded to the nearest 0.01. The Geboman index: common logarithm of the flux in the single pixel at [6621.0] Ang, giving 1.77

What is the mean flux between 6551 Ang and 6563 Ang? 54.2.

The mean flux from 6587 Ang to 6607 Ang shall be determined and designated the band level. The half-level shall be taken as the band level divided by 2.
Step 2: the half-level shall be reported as 28.4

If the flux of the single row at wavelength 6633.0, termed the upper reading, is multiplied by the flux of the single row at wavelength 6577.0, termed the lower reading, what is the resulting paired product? 3289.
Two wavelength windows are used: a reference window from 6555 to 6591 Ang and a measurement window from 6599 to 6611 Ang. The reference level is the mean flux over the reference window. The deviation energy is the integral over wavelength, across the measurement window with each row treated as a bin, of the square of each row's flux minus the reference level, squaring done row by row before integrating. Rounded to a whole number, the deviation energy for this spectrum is 35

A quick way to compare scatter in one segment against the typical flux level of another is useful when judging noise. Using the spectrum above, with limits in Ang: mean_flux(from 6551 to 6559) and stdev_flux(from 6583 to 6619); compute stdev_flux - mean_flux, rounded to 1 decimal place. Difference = -54.8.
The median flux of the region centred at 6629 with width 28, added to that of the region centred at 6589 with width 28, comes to 115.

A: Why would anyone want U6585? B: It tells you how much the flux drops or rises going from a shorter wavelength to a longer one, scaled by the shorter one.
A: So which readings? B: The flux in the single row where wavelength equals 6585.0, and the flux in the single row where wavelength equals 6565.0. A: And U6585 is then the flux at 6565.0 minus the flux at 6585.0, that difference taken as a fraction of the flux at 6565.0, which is -0.13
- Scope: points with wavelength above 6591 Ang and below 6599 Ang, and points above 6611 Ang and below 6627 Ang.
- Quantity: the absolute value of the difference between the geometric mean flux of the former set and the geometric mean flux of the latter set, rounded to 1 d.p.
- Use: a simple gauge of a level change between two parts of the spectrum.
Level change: 0.6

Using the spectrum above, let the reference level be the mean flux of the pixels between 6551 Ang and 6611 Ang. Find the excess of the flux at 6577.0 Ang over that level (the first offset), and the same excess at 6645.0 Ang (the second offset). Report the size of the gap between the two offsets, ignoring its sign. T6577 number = 2.9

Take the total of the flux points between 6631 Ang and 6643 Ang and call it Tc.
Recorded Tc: 171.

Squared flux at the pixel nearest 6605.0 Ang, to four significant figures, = 3303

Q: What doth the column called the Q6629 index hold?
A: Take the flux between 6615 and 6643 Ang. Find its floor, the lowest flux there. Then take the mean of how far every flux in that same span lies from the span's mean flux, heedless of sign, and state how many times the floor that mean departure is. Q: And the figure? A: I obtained 0.025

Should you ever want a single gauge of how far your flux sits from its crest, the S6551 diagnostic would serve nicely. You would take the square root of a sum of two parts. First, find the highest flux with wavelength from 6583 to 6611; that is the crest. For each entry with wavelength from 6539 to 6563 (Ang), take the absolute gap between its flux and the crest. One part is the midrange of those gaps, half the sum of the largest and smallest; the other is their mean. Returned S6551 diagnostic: 2.54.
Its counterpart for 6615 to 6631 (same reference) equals 1.77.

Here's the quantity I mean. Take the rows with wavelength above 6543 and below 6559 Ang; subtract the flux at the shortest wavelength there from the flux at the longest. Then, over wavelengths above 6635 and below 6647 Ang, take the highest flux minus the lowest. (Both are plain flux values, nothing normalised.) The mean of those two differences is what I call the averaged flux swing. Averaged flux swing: 1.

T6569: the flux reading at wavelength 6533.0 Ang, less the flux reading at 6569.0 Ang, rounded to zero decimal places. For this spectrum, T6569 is -1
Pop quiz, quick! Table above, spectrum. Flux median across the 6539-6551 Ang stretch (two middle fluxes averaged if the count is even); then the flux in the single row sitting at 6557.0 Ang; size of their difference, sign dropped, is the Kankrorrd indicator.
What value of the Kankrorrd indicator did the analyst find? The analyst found 1.6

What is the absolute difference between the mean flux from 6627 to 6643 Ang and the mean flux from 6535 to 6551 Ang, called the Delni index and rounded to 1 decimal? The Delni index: 0.1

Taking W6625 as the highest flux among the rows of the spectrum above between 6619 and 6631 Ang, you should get 60.32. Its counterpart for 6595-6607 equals 58.46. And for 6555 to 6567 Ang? 56.26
